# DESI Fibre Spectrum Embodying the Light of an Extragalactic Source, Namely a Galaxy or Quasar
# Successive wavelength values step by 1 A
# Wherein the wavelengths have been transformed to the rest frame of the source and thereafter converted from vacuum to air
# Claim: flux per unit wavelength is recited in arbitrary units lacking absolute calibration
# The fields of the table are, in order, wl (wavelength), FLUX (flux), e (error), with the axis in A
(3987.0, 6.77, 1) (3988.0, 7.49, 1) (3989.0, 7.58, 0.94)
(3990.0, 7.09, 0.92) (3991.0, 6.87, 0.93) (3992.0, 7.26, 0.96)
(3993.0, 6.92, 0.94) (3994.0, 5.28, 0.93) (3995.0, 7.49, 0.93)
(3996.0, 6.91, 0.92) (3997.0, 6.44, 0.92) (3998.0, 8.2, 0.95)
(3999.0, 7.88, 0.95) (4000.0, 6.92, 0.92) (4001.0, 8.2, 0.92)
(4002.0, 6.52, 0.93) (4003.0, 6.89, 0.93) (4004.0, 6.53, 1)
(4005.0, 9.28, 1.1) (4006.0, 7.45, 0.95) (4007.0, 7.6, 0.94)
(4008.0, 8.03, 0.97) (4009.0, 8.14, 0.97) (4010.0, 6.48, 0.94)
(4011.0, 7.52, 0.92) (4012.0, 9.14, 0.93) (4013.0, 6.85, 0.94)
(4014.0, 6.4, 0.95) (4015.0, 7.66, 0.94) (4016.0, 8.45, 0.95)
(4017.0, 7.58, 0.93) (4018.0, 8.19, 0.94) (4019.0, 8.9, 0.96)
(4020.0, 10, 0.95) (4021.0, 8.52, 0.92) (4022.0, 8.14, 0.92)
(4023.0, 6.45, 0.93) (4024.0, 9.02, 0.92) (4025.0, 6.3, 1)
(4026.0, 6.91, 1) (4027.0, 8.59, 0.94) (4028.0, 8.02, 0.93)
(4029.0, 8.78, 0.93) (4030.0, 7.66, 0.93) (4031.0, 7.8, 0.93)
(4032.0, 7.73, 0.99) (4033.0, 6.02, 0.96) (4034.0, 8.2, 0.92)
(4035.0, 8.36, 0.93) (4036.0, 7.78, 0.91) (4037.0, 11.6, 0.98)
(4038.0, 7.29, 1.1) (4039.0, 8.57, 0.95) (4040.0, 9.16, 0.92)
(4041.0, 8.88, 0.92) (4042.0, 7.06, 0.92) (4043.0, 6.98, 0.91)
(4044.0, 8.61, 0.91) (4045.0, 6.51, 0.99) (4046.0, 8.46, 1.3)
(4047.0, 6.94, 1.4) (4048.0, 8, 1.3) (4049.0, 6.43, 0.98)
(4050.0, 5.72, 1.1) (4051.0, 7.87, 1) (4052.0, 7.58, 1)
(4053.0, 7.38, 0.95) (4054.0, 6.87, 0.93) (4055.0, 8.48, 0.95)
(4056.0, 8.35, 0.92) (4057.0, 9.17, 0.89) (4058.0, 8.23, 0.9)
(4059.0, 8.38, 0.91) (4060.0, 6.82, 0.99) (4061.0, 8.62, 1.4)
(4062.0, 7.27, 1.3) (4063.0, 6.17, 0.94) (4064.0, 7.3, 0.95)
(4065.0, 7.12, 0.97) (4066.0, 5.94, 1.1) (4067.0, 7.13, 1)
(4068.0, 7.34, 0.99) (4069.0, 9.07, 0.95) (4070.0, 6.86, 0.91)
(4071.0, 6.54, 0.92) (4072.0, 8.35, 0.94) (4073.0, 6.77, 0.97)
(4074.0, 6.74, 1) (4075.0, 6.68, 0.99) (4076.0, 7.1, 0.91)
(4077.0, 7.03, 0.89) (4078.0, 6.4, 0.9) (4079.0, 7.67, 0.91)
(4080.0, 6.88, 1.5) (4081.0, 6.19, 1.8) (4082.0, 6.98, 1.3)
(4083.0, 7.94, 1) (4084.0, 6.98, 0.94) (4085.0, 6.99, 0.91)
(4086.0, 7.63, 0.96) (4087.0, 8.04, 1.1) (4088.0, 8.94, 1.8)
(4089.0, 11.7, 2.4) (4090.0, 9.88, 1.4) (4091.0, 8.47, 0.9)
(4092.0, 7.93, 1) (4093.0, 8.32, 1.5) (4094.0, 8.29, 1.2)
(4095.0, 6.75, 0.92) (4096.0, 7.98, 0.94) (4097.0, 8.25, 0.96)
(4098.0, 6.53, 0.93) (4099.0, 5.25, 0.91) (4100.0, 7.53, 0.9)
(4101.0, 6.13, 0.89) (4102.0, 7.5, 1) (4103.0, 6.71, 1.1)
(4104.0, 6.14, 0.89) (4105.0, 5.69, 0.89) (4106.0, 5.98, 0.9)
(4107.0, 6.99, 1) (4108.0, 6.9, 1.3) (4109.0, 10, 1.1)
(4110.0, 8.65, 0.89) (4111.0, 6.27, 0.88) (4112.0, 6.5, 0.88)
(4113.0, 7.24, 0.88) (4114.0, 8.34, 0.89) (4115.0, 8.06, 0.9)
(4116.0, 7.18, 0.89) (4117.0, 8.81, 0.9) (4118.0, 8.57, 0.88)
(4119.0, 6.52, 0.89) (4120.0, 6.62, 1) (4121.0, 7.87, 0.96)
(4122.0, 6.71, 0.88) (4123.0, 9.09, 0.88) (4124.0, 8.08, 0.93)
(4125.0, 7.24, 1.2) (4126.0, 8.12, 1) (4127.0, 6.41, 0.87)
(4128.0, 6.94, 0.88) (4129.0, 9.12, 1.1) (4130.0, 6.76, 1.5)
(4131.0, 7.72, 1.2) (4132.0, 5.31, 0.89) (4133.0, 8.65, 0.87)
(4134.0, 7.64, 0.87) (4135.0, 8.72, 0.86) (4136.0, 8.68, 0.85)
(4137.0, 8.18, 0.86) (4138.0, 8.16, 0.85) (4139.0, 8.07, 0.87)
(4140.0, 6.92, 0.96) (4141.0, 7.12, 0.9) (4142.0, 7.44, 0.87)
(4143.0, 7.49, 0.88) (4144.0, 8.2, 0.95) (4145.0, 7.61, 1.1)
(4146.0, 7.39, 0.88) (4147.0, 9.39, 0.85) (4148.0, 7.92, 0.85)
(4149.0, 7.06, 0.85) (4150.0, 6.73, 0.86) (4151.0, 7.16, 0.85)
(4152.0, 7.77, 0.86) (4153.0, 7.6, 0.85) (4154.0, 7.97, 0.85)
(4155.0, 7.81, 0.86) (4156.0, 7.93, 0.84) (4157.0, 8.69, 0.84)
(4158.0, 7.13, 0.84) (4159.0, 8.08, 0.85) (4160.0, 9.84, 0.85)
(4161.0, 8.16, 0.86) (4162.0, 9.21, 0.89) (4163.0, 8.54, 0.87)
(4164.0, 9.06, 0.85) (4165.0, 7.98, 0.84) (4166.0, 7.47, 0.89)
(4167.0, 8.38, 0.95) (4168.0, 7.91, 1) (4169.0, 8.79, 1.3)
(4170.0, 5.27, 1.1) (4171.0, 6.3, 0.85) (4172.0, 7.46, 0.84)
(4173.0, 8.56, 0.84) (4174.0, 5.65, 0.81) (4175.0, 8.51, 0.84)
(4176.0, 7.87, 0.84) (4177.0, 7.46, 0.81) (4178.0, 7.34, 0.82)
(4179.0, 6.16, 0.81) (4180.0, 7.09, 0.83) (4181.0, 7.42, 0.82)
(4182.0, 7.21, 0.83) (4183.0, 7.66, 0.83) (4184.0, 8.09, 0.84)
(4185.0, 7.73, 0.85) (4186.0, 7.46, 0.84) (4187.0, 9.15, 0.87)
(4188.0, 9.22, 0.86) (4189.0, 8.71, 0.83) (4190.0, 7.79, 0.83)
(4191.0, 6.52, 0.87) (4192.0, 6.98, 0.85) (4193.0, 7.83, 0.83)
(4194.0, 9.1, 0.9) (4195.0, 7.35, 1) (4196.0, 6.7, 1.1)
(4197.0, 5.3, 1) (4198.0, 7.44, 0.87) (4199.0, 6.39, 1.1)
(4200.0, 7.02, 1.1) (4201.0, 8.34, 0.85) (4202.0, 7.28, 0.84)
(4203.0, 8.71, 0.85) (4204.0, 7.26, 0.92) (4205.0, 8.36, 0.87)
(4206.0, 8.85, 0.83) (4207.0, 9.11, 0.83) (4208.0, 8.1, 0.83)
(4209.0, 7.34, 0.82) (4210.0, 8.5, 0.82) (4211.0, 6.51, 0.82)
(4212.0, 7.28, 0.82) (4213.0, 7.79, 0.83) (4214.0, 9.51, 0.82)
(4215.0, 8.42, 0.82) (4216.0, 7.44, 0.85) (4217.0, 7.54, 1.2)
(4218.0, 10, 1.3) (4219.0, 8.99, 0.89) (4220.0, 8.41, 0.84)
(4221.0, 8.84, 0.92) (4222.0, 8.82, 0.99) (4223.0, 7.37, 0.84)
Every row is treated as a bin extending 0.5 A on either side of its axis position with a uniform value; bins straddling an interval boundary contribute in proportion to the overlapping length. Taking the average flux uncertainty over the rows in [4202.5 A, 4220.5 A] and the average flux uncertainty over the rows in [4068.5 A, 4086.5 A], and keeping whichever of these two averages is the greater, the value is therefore 1.04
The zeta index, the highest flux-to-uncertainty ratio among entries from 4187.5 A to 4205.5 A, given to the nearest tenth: 10.7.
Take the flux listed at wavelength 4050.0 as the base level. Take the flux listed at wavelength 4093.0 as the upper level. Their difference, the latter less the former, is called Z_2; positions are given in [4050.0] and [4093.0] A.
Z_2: 2.6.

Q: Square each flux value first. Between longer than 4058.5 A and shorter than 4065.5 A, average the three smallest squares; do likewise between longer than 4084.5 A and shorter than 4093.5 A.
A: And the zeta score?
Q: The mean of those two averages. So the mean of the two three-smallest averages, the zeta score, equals 51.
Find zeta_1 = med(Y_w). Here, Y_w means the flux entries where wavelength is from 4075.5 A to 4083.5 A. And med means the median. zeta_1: 7.0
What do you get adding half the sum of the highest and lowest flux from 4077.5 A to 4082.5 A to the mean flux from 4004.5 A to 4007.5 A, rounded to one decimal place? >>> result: 15.0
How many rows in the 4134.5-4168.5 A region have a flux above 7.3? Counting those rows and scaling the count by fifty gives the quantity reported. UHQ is 1400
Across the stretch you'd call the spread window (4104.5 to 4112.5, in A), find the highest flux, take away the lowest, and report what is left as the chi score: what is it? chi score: 4.3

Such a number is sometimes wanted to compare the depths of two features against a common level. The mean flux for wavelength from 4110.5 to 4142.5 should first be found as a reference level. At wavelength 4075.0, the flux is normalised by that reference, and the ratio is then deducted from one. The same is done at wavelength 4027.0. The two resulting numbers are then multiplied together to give -0.02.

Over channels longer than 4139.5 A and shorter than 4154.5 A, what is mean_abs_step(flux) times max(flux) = 5.6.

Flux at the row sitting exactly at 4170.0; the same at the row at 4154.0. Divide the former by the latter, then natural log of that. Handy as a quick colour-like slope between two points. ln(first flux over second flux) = -0.41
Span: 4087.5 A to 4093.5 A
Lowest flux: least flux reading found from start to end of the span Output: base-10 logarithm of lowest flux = 0.90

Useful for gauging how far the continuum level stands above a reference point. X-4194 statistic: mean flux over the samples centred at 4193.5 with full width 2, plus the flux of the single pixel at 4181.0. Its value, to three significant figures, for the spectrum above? 15.9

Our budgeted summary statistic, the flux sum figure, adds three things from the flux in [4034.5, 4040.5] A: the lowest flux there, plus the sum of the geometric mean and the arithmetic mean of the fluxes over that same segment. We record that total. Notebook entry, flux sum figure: 24.8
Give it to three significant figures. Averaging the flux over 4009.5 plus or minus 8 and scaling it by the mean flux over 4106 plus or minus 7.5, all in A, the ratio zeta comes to 1.09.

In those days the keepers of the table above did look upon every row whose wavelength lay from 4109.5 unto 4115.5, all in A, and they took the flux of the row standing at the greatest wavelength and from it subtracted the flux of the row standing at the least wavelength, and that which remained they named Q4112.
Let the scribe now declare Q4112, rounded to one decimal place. -0.6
